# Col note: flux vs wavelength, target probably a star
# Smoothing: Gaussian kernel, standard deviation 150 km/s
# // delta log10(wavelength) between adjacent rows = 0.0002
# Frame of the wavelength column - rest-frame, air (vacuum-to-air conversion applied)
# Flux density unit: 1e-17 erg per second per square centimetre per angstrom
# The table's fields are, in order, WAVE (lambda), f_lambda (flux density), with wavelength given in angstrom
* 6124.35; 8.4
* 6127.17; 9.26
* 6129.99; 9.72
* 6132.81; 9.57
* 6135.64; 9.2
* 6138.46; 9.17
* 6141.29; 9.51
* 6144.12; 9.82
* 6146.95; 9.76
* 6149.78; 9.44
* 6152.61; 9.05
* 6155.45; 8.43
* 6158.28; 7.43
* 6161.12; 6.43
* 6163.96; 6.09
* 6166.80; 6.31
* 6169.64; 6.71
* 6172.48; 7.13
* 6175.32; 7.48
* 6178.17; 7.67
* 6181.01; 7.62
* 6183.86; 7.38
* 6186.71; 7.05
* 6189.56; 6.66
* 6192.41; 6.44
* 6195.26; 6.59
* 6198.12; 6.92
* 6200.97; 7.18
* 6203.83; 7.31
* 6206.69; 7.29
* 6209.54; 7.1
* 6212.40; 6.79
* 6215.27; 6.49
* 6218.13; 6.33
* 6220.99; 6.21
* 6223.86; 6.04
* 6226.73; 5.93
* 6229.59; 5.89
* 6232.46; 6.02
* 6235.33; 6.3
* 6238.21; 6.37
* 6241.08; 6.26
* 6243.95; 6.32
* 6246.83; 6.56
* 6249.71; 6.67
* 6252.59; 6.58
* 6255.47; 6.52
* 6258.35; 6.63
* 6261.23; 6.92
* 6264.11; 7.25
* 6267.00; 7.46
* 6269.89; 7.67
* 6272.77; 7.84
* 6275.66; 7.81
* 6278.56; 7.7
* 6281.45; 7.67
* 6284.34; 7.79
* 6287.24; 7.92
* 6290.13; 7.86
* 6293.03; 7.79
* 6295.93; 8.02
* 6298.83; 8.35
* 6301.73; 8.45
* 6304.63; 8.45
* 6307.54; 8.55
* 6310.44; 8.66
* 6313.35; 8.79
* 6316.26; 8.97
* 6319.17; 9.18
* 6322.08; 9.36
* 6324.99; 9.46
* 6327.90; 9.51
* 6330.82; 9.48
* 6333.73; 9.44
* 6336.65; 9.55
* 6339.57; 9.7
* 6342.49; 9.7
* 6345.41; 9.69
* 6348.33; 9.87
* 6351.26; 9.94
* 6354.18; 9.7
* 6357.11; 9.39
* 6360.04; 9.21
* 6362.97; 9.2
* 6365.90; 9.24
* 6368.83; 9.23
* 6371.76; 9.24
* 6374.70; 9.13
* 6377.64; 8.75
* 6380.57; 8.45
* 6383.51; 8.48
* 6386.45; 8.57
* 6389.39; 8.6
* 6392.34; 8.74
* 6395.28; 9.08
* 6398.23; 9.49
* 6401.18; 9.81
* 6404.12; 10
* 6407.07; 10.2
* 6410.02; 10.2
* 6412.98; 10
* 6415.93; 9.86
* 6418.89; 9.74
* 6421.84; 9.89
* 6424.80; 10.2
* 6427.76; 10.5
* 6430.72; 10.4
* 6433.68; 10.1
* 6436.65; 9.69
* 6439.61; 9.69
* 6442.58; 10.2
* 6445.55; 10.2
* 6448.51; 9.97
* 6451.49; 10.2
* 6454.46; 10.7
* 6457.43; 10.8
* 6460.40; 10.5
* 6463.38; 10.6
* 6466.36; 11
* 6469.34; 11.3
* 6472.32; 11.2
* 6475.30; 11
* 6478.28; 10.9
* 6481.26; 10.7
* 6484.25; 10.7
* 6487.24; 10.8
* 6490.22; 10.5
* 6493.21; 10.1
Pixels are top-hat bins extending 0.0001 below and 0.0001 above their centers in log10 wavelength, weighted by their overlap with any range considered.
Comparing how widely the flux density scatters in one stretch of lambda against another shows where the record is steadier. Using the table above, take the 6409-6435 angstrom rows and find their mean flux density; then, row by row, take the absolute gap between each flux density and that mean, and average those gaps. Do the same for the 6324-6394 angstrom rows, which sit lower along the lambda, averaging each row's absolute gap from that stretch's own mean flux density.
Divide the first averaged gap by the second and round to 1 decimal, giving 0.6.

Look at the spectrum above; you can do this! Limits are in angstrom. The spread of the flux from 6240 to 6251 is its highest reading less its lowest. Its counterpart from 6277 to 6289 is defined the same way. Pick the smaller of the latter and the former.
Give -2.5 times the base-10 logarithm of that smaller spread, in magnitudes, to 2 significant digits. 1.5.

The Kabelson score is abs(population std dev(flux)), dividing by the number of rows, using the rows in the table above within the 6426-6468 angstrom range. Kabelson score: 0.38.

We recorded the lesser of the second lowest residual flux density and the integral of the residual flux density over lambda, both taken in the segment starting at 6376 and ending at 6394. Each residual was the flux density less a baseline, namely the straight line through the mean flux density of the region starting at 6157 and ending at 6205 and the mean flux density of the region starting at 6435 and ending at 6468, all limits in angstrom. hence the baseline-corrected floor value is -16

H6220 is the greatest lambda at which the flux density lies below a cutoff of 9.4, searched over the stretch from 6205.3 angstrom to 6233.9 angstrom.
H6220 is 6232.46 angstrom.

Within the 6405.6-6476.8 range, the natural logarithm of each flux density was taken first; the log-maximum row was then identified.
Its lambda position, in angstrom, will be 6469.34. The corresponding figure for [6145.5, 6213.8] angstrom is 6146.95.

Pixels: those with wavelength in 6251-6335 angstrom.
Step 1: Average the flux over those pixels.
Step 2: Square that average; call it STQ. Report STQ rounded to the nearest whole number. 66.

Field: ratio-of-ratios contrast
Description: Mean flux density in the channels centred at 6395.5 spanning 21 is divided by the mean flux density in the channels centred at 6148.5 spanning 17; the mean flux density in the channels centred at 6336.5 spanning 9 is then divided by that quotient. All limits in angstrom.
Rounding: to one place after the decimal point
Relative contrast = 9.7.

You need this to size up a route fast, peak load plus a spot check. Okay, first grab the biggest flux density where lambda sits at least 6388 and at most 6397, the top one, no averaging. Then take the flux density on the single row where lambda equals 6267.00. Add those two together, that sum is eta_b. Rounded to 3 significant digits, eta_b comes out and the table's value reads 16.5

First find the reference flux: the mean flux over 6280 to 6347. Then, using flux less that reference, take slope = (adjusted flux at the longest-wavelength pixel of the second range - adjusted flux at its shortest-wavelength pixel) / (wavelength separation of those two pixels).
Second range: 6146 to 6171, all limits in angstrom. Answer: -0.13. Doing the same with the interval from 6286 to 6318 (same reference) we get 0.04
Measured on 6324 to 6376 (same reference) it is -0.01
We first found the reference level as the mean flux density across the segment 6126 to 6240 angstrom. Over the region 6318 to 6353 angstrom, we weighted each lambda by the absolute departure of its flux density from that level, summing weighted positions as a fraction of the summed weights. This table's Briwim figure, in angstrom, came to 6336.1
